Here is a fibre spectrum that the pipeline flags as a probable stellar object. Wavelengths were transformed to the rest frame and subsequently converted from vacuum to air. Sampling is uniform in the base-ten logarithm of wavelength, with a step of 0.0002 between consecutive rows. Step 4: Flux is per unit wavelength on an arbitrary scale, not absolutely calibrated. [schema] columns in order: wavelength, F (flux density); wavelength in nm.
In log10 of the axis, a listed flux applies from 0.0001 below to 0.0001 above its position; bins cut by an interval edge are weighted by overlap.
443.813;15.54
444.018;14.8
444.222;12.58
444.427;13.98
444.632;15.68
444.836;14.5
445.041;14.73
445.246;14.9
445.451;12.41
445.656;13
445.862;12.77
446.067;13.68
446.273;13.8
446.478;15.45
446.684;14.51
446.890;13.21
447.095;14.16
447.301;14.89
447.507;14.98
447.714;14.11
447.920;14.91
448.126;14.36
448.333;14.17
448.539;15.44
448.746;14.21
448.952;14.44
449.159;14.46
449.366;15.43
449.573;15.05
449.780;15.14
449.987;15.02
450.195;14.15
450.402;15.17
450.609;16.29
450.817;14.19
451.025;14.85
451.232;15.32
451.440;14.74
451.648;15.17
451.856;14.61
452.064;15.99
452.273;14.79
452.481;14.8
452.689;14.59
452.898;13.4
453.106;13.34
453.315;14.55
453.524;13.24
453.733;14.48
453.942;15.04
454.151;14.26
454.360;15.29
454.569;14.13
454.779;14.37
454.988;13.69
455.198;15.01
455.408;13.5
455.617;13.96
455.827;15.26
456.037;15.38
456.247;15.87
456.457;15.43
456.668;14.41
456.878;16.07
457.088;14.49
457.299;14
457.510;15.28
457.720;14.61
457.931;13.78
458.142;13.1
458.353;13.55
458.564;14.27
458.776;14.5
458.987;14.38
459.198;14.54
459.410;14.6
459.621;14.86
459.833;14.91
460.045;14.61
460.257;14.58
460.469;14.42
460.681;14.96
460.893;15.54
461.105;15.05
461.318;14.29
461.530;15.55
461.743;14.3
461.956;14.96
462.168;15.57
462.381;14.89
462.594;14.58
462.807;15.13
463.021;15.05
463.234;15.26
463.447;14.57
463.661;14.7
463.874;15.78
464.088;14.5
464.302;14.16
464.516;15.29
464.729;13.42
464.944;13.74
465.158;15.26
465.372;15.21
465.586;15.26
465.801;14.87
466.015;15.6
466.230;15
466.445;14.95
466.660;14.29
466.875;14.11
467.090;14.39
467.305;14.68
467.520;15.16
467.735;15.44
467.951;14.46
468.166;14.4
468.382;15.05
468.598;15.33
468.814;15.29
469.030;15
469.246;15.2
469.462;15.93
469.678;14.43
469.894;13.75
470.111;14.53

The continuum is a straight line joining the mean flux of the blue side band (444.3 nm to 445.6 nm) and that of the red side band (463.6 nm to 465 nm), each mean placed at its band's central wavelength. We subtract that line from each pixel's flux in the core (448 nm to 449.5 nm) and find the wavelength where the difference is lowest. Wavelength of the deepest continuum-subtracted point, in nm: 448.333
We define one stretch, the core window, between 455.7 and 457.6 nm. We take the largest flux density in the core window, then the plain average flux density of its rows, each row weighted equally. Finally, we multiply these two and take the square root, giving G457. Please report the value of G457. 15.6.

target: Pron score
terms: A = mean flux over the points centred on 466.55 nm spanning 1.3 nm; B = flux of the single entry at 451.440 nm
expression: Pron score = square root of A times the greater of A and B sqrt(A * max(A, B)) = 14.7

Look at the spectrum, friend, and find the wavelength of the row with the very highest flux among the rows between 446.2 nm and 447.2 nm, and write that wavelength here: 446.478 nm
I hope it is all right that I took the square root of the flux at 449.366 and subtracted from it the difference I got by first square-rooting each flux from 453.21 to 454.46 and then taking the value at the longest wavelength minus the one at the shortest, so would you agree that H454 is 3.83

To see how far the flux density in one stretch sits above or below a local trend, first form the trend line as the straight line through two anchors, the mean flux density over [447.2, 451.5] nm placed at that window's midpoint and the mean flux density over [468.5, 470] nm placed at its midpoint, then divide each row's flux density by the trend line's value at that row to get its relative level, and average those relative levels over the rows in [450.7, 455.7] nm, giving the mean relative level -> 0.974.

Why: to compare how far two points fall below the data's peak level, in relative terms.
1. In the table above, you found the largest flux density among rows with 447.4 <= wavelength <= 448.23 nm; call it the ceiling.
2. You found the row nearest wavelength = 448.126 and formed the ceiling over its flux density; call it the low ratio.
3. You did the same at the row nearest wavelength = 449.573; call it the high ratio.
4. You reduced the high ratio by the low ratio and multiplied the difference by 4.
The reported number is -0.19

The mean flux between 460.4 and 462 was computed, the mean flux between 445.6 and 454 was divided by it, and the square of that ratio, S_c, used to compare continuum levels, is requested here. 0.95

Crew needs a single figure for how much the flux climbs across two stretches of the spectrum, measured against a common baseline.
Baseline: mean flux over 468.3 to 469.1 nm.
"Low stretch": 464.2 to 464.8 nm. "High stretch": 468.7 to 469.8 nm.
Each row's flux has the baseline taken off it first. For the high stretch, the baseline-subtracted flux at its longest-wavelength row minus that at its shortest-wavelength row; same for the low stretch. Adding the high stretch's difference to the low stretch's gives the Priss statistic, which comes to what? -1.6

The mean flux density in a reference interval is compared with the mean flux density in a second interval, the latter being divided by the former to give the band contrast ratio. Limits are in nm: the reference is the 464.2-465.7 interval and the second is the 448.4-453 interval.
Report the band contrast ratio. 1.02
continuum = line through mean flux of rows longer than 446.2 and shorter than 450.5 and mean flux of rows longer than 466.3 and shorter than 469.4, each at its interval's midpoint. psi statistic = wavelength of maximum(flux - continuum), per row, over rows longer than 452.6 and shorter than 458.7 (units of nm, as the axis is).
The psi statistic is 456.878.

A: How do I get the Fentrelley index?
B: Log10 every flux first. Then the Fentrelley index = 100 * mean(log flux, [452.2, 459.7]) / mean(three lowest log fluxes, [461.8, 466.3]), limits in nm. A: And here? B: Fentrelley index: 101.8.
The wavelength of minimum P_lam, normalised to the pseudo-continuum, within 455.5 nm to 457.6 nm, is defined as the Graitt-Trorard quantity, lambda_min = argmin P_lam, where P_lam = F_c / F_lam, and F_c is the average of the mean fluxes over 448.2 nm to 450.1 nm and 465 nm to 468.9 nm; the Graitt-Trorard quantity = 456.878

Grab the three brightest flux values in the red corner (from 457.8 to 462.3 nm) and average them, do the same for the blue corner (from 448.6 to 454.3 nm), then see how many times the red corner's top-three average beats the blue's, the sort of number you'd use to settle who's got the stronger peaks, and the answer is 0.978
